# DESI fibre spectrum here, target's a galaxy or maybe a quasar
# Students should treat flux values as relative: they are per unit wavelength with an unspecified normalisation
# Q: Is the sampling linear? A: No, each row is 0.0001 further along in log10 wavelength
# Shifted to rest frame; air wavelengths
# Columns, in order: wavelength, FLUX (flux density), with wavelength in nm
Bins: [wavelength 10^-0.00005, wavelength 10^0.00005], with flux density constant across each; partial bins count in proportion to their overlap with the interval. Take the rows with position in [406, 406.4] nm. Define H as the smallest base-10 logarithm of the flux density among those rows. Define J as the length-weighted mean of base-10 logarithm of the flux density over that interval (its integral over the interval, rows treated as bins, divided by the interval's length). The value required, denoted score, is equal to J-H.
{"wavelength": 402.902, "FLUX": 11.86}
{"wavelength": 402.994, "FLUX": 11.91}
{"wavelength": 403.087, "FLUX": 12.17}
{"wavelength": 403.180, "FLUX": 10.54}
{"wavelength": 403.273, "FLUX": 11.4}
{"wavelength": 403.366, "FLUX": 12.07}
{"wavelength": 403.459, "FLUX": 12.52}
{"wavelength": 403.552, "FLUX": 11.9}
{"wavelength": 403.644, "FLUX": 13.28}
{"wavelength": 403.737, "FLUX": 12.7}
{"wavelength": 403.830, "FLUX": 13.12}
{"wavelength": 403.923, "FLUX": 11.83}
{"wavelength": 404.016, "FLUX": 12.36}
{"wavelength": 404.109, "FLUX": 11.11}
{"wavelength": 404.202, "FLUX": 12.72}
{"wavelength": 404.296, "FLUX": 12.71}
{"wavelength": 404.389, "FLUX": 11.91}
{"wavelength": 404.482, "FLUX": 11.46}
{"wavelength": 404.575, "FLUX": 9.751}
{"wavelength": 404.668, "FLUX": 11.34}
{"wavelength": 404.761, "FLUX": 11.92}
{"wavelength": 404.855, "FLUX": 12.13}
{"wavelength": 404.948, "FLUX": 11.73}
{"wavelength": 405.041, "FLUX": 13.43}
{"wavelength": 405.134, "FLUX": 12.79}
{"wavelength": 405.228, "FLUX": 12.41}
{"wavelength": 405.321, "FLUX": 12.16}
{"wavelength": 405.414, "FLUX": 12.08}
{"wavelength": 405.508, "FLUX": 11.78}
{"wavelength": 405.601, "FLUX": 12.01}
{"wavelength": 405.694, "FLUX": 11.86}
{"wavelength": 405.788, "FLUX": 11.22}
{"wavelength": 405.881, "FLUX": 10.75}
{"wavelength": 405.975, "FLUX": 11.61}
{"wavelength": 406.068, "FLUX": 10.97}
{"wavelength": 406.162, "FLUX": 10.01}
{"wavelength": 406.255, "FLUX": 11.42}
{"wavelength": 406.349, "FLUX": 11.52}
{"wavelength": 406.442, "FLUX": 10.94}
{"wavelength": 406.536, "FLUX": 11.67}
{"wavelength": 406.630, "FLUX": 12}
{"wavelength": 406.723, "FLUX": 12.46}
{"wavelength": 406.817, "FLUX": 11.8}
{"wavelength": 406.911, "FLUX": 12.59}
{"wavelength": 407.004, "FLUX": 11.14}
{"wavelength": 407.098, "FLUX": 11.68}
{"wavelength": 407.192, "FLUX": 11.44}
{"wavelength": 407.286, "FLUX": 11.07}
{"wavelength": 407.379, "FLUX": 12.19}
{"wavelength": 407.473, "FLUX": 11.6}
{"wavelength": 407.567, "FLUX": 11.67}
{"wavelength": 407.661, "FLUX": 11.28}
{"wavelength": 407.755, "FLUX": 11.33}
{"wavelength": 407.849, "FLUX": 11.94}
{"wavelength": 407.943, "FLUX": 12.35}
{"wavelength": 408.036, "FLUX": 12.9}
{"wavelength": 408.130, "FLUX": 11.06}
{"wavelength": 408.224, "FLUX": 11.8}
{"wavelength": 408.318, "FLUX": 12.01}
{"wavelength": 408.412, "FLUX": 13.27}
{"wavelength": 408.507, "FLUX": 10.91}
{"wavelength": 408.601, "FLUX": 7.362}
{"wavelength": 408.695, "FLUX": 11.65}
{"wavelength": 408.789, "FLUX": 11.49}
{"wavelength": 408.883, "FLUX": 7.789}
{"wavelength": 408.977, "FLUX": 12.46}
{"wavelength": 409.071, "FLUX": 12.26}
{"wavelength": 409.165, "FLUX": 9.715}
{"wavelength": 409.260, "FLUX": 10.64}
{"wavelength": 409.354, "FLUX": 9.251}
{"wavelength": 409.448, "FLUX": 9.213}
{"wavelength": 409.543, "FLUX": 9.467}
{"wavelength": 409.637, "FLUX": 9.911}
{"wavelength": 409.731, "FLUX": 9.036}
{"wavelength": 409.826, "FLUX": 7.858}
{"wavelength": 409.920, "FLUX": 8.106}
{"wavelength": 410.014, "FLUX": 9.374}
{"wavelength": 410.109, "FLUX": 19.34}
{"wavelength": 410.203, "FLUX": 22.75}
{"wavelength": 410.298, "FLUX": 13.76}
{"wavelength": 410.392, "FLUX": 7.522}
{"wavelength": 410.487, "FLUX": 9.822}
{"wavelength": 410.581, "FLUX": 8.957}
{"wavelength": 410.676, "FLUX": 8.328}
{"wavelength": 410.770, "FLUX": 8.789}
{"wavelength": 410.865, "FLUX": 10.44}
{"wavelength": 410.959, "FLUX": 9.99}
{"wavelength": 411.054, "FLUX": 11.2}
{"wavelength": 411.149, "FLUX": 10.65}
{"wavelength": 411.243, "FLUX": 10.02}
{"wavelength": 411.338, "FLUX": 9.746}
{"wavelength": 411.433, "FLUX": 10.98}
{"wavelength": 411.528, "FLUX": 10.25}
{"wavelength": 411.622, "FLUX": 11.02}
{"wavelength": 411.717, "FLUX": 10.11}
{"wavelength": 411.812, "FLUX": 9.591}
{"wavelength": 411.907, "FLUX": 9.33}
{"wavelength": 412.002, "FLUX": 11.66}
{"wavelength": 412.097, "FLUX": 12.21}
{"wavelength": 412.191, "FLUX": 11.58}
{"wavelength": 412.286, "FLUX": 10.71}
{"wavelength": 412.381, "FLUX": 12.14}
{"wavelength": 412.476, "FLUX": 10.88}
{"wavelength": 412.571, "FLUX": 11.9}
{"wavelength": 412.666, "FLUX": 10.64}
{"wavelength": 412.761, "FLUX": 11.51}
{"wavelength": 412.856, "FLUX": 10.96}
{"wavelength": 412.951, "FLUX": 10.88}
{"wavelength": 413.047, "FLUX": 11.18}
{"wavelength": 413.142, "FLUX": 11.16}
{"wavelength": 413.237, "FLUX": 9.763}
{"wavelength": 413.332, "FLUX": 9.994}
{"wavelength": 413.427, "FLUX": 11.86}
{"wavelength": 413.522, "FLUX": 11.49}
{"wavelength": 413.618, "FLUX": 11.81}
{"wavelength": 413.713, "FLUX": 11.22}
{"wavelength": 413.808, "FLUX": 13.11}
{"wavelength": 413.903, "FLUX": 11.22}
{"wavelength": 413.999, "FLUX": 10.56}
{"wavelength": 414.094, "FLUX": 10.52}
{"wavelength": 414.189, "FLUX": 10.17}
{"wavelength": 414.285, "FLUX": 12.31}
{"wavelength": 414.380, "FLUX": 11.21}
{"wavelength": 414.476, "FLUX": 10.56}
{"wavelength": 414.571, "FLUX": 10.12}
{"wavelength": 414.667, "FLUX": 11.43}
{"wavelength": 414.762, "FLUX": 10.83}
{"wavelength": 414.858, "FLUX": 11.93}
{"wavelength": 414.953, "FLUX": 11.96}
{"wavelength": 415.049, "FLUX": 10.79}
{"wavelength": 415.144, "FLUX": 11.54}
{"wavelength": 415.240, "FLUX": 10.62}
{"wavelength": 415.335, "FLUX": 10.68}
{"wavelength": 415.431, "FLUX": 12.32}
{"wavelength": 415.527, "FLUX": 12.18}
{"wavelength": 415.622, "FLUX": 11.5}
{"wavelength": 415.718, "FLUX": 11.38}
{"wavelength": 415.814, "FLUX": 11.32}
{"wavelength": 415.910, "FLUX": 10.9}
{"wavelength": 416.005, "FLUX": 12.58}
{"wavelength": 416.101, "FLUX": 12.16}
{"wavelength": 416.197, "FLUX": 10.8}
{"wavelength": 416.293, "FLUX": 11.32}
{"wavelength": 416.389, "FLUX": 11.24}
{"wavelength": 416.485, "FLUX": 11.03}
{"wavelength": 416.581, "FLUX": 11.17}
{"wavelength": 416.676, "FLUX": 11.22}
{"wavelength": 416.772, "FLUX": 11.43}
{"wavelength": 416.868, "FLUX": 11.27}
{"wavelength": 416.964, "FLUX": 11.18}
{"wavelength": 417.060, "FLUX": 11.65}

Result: 0.043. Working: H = 1.00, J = 1.04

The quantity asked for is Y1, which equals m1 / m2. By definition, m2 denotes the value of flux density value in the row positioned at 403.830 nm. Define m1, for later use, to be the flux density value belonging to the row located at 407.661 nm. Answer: 0.86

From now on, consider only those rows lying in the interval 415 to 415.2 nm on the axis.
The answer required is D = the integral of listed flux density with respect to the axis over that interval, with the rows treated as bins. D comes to 2.2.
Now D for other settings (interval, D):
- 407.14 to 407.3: 1.8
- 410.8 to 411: 2.0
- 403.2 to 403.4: 2.3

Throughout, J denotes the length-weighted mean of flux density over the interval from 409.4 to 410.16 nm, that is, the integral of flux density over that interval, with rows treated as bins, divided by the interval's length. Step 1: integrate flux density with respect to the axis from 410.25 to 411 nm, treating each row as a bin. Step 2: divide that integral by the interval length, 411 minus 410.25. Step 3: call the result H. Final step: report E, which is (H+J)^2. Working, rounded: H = 9.7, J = 10.4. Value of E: 403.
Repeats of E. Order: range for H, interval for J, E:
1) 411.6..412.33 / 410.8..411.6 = 448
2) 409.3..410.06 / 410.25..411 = 352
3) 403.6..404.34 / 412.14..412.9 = 565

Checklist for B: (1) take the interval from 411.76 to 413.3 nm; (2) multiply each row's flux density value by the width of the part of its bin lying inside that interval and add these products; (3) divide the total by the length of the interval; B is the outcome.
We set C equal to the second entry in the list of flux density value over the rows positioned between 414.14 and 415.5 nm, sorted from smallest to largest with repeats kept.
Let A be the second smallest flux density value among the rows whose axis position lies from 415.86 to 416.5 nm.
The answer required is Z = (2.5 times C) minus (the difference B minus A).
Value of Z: 25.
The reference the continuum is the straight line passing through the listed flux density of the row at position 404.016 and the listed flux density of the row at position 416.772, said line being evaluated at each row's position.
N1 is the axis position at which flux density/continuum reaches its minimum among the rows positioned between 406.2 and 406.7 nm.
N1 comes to 406.442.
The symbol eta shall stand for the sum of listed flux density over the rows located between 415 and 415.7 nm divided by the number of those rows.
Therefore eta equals 11.4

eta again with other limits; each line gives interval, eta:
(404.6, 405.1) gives 12.1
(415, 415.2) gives 11.2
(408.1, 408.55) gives 11.8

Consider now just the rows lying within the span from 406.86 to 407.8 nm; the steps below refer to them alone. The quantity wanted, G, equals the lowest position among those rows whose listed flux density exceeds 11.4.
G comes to 406.911 nm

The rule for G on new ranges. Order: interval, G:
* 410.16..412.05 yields 410.203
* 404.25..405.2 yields 404.296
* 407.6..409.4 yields 407.849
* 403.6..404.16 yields 403.644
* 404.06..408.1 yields 404.202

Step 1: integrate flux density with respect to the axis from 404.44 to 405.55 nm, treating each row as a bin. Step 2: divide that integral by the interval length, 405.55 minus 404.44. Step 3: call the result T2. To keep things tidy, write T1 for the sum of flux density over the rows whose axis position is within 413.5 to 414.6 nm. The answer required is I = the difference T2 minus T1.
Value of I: -122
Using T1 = 134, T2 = 11.9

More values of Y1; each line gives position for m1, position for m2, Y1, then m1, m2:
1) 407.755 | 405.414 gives 0.94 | 11.33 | 12.08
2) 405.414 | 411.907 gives 1.29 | 12.08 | 9.33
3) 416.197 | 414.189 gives 1.06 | 10.8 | 10.17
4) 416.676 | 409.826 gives 1.43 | 11.22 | 7.858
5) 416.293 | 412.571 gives 0.95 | 11.32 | 11.9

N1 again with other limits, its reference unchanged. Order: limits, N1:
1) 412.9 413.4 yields 413.237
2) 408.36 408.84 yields 408.601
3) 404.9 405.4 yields 404.948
